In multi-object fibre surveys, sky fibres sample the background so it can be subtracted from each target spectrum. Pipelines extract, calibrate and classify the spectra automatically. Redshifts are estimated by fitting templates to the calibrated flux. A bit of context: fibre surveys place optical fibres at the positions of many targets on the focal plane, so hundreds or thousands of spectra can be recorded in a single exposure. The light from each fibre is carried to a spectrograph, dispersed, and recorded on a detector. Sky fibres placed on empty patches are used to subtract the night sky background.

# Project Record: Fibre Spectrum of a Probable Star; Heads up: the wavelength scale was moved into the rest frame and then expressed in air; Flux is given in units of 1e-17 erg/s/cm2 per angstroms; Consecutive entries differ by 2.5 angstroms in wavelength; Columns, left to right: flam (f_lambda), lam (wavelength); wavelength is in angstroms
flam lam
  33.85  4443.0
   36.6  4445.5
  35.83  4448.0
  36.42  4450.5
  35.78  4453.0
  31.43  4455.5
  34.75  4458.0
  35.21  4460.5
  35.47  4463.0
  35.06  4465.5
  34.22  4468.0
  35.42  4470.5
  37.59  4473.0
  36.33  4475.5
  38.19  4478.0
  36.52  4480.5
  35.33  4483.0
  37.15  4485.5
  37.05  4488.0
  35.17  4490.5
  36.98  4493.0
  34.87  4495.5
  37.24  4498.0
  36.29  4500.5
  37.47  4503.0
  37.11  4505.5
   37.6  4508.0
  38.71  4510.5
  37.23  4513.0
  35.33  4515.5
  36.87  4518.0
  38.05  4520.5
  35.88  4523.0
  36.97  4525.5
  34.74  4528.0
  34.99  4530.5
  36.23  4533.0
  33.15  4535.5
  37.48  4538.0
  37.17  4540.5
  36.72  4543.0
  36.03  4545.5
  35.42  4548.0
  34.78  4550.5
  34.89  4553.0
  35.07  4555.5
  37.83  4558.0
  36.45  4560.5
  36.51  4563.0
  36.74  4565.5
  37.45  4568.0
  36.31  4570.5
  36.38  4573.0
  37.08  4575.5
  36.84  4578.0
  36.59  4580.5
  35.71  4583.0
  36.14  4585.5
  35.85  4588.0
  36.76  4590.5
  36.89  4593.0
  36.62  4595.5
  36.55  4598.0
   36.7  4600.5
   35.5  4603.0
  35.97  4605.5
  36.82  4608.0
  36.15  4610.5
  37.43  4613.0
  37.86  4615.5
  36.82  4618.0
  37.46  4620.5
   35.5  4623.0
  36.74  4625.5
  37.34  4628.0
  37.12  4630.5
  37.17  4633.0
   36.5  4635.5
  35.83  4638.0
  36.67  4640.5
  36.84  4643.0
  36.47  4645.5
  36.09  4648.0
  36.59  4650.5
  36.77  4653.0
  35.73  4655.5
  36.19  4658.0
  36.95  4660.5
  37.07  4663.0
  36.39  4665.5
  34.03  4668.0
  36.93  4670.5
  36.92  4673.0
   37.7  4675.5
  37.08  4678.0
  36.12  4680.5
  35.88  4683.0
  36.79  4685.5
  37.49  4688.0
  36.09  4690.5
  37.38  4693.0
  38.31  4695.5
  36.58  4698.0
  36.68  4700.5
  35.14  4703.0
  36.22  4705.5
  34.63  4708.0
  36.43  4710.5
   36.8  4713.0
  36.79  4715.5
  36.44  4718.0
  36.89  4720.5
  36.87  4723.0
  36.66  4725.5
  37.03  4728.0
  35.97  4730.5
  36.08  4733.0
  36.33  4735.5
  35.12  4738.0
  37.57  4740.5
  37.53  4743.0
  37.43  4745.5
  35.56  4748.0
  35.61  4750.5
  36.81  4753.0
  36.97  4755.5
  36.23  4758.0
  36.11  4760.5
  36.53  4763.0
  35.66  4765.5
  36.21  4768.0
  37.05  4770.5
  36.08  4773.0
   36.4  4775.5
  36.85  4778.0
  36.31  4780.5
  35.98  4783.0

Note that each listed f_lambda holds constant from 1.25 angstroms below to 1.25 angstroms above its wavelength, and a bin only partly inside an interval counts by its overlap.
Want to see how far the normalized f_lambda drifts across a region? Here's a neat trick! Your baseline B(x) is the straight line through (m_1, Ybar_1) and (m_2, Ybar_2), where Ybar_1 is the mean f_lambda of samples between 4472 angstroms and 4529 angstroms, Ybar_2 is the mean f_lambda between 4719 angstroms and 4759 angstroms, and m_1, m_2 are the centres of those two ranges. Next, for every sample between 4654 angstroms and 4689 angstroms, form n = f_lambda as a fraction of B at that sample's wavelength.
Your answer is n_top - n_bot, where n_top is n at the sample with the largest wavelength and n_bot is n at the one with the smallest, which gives 0.05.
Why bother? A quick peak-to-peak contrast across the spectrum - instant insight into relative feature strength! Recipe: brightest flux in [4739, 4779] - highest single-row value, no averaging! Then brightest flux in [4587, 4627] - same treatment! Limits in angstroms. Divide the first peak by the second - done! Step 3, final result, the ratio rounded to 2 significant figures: 0.99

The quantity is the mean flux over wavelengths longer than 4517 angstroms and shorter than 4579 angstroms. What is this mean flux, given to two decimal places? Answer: 36.24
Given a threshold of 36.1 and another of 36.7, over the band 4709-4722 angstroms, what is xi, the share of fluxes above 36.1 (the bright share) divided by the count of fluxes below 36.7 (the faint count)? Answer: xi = 0.500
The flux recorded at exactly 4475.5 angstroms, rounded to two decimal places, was 36.33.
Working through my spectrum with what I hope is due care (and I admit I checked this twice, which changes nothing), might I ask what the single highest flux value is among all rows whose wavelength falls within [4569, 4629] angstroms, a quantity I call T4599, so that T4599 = 37.86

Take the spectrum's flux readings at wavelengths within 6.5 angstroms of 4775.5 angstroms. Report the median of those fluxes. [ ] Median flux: 36.4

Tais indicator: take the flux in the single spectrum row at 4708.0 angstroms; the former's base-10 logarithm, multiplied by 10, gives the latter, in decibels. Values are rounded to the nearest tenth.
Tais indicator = 15.4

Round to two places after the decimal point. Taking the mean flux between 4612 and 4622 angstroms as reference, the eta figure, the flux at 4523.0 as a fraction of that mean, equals 0.96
